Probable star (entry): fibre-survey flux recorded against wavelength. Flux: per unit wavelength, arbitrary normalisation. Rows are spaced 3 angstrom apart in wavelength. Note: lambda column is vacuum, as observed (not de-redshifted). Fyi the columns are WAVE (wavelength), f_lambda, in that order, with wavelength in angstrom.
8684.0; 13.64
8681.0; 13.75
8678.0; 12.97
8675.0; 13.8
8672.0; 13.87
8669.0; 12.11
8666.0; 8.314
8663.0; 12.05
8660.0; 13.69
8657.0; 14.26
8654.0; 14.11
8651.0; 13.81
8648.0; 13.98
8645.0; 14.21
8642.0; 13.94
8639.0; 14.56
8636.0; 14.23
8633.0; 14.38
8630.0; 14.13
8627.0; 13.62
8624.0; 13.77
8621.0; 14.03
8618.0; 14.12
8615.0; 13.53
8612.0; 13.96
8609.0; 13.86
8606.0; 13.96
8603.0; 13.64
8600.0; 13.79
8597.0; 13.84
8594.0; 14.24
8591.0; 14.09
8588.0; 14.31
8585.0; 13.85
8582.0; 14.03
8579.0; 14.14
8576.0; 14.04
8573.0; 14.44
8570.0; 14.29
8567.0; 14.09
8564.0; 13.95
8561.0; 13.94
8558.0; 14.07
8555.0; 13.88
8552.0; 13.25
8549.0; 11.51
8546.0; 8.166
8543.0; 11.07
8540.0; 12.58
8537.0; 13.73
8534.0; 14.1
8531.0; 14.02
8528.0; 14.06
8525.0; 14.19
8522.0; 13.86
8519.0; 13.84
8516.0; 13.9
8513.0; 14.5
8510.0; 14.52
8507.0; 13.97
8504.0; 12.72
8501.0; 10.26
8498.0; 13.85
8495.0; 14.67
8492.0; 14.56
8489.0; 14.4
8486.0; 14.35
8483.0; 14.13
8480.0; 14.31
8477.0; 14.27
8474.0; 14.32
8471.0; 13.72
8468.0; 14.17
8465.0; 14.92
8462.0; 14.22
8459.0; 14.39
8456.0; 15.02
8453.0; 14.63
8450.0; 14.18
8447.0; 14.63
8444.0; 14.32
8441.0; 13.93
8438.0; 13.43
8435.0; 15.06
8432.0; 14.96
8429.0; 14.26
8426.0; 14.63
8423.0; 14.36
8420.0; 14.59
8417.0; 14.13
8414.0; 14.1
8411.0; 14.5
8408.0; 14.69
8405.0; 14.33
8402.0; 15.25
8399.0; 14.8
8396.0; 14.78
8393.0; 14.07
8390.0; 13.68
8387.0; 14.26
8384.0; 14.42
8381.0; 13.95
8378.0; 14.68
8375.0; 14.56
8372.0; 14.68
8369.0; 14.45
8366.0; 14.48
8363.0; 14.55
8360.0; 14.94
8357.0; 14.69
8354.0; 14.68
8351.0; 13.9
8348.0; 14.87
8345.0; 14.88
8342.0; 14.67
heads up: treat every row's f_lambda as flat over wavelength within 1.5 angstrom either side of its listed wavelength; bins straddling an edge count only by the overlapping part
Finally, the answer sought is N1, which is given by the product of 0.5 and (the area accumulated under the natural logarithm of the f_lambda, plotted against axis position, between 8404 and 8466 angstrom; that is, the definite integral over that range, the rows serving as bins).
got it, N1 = 82.8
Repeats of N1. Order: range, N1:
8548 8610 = 81.5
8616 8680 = 83.1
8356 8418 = 82.8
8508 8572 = 82.9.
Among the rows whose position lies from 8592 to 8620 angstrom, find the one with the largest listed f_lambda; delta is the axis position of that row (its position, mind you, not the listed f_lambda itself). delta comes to 8594.0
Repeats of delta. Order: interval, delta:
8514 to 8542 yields 8525.0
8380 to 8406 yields 8402.0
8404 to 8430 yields 8408.0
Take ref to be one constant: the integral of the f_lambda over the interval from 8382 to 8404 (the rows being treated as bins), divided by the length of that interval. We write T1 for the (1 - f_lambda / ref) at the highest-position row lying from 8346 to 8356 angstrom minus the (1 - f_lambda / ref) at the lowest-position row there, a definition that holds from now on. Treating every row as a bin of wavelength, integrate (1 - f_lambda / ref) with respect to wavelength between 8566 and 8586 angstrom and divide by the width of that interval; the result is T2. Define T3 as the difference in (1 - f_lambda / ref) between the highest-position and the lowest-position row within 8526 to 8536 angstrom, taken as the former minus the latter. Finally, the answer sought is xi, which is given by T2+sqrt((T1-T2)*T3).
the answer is 0.03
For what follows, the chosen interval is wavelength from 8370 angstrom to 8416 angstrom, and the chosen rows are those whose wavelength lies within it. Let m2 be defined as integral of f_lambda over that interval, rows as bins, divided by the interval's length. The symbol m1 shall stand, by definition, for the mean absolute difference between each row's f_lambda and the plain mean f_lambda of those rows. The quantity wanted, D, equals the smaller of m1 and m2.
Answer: 0.3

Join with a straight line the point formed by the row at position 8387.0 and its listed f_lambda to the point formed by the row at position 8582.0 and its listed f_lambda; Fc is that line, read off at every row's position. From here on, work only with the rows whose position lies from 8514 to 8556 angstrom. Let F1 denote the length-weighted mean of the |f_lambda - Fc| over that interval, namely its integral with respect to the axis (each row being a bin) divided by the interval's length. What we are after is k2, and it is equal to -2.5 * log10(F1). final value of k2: -0.09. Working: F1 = 1.09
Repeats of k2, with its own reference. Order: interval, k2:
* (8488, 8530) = 0.54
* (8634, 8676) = 0.21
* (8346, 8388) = 1.19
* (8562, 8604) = 1.93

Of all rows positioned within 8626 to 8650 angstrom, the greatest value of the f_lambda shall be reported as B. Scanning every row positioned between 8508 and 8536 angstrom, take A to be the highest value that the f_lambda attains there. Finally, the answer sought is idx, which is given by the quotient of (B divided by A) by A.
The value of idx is 0.0691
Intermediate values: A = 14.52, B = 14.56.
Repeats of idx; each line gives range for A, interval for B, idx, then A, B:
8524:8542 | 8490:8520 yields 0.0729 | 14.19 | 14.67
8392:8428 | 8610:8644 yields 0.0626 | 15.25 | 14.56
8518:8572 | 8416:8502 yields 0.0737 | 14.29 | 15.06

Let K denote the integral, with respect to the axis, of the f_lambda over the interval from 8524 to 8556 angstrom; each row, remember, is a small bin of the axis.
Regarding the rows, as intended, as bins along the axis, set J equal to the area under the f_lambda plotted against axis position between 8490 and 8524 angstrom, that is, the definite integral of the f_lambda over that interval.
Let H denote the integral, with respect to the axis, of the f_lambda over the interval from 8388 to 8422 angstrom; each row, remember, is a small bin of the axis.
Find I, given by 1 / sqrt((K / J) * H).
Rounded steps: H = 491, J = 466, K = 408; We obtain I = 0.0483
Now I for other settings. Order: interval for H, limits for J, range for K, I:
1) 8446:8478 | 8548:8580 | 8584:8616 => 0.0464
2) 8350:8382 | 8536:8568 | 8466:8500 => 0.0426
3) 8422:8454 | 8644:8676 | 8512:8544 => 0.0456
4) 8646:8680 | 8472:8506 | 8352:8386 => 0.0463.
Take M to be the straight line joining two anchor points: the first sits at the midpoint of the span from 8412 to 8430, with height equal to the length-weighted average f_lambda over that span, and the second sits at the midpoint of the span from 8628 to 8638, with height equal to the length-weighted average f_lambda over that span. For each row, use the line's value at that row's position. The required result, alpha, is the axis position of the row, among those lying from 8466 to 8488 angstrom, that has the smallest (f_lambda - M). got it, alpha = 8471.0 angstrom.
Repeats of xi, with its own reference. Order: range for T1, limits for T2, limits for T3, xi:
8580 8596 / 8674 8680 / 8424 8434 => 0.12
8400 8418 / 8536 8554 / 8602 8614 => 0.24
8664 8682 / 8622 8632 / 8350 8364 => 0.18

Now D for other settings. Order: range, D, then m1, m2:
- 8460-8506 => 0.7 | 0.69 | 13.9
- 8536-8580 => 1.2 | 1.23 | 13.1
